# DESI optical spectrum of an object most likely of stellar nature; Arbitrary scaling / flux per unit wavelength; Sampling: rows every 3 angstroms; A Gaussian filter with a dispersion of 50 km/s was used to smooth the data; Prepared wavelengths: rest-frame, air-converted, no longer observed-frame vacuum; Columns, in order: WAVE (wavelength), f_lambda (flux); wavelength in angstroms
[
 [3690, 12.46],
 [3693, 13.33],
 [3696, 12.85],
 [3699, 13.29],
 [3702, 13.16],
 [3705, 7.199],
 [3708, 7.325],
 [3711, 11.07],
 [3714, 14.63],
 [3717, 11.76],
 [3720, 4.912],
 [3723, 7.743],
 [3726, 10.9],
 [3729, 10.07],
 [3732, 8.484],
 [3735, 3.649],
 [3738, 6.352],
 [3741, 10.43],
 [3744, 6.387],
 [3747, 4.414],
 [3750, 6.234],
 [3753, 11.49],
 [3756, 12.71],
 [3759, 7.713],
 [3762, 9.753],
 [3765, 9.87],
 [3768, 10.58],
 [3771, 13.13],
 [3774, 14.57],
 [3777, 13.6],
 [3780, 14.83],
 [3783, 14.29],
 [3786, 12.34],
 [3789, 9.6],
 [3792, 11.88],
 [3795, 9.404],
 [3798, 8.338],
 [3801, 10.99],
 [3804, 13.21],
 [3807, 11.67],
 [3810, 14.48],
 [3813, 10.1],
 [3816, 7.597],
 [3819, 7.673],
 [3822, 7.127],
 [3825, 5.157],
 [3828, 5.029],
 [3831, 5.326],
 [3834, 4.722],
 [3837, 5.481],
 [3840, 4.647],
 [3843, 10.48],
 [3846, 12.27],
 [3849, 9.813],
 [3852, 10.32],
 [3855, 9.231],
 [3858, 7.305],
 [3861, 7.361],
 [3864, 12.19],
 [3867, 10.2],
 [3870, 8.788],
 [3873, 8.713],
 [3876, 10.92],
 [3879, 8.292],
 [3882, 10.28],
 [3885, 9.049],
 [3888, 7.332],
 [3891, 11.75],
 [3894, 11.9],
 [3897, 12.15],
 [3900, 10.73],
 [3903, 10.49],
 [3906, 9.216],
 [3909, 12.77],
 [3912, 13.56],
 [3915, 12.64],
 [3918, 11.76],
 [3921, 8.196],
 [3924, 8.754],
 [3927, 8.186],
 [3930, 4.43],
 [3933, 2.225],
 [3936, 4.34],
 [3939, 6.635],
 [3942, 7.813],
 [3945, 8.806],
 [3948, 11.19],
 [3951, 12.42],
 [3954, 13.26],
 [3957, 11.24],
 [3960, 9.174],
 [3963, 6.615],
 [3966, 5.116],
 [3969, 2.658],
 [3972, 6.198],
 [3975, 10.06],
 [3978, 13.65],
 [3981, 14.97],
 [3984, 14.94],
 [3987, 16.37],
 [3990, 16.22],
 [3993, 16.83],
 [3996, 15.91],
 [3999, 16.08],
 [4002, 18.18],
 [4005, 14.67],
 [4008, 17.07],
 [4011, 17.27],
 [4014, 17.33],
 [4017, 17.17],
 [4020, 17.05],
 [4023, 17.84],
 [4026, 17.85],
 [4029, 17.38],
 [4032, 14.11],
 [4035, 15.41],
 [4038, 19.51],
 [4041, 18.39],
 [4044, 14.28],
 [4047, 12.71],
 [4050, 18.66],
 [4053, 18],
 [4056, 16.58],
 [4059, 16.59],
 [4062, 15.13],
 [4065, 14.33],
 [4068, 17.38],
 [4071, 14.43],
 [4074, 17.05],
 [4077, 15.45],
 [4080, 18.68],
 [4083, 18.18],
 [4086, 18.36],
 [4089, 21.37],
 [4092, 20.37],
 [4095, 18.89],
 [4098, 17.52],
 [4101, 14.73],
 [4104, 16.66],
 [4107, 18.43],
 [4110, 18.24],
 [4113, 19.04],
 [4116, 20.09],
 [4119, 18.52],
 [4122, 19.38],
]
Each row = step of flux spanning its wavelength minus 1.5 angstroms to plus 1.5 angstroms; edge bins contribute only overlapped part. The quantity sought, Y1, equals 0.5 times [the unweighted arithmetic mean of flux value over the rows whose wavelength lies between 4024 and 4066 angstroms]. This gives 8.2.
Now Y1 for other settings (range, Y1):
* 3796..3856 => 4.3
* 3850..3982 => 4.7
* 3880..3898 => 5.2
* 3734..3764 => 4.0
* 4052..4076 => 8.1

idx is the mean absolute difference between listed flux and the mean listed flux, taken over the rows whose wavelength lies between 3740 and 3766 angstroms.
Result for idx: 2.30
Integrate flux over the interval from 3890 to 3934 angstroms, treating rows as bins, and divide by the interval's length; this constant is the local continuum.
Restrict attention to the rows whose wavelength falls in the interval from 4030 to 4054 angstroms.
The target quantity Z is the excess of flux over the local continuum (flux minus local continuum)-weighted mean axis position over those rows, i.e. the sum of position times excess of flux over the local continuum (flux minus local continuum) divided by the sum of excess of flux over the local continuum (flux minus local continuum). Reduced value 4043.1 angstroms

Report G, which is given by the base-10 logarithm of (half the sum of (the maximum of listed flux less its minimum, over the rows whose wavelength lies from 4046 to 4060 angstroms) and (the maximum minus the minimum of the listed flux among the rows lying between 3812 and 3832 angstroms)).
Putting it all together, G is 0.74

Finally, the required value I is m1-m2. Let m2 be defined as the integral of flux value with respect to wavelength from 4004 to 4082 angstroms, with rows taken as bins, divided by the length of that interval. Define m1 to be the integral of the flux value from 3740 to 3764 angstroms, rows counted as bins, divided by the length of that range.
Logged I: -7.9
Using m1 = 8.6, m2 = 17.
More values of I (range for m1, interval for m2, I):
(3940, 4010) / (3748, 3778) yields 1.3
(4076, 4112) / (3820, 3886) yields 9.8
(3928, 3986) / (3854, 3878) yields -0.5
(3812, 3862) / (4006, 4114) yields -9.5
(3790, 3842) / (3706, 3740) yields -0.4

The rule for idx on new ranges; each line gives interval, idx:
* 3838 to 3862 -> 1.87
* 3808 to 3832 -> 2.24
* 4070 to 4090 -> 1.72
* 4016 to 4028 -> 0.37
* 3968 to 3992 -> 4.18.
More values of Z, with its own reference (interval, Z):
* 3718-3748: 3735.3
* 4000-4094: 4048.5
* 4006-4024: 4015.6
